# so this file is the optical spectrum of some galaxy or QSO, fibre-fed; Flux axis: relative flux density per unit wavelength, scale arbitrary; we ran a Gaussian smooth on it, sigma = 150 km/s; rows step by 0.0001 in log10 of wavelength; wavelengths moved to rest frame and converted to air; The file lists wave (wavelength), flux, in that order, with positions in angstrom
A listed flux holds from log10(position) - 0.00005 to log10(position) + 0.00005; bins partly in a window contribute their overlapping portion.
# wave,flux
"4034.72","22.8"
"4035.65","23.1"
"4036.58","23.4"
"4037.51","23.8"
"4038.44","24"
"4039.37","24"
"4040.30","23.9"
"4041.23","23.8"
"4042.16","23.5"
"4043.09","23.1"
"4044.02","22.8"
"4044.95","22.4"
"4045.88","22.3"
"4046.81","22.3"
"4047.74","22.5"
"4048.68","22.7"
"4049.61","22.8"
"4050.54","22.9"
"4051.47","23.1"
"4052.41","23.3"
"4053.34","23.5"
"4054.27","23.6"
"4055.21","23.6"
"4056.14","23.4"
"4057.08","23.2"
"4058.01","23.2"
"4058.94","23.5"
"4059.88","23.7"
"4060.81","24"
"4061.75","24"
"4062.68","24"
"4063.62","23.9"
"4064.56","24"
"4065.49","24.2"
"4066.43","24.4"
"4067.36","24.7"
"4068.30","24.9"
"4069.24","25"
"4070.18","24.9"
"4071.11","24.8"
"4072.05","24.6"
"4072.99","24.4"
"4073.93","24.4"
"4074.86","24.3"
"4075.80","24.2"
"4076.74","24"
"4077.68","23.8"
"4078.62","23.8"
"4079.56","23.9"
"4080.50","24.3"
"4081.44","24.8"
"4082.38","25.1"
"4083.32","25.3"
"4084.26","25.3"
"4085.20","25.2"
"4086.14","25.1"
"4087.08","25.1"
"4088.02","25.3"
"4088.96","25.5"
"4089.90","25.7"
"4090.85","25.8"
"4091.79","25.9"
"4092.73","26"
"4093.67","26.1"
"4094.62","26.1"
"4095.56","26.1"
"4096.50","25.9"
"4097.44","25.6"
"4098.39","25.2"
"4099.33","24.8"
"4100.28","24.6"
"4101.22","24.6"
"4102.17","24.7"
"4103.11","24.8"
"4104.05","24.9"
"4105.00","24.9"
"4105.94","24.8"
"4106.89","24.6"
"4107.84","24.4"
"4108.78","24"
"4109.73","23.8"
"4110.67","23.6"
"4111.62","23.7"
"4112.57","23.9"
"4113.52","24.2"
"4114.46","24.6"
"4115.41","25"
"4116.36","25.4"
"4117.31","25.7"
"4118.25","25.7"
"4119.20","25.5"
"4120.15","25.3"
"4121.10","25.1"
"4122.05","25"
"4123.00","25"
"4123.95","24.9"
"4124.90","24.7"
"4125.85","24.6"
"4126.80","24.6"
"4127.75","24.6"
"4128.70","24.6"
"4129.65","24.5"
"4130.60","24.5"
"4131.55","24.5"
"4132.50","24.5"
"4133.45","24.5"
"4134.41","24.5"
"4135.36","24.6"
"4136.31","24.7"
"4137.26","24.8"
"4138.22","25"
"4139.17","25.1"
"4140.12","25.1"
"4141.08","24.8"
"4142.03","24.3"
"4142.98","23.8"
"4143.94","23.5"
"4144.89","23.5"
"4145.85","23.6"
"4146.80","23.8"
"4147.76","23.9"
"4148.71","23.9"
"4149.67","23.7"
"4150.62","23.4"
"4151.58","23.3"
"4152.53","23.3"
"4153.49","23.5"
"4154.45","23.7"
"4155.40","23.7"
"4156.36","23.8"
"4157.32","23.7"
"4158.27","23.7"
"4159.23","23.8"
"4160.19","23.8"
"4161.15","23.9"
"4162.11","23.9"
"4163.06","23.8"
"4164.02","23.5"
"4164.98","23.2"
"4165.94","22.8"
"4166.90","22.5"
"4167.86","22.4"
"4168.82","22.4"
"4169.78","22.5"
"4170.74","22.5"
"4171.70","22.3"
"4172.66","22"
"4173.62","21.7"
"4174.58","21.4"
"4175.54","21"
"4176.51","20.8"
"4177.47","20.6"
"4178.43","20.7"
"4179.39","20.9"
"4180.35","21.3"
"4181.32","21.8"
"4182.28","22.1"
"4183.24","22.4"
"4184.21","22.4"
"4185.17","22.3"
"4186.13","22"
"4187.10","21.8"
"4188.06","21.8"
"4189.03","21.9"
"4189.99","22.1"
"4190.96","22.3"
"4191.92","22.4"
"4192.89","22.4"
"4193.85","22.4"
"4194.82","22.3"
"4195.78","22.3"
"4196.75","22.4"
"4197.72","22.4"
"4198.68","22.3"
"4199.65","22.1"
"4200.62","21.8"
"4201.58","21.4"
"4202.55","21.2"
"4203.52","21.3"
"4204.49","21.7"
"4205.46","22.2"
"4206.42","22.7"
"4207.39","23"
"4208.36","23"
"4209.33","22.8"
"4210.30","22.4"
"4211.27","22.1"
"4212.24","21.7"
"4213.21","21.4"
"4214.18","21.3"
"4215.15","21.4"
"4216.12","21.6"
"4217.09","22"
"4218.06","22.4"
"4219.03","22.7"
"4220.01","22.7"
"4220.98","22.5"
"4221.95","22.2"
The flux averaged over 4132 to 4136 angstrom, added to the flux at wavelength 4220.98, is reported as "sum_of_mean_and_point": 47.0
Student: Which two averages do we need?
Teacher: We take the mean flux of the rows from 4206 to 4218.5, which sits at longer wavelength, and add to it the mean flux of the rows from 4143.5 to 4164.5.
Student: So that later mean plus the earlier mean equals 45.8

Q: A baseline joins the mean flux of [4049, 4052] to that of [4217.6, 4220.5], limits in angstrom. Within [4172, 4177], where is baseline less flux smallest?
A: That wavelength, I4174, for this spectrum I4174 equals 4172.66 angstrom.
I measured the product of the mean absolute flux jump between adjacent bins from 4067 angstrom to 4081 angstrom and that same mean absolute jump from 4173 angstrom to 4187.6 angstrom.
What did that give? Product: 0.036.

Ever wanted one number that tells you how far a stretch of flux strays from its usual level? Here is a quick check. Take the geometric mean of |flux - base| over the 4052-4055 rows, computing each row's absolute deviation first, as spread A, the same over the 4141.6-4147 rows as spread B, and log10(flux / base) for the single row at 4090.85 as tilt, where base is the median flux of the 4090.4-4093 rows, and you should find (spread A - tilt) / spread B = 1.1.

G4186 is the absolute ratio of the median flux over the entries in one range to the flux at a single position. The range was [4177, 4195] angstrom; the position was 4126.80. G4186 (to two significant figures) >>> 0.90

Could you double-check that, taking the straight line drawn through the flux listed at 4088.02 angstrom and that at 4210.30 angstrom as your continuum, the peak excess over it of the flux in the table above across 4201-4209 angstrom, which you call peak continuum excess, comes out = 0.6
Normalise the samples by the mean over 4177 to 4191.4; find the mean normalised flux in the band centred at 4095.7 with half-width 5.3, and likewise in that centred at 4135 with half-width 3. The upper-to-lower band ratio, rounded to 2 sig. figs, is 0.96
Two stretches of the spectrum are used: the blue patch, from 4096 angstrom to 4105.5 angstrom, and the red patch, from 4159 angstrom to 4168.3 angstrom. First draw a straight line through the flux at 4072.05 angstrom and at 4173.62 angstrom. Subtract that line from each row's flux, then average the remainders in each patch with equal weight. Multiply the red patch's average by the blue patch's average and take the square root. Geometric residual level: 1.3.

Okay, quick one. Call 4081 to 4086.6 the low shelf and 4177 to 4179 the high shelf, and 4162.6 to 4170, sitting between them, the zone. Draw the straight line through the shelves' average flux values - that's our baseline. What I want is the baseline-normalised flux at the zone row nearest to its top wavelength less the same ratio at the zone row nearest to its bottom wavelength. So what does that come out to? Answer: -0.04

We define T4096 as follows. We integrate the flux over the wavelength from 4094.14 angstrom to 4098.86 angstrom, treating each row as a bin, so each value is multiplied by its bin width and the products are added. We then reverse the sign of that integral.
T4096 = -122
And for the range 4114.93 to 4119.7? -121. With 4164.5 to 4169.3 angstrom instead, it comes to -109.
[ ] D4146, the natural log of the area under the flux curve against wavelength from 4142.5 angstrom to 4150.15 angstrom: 5.20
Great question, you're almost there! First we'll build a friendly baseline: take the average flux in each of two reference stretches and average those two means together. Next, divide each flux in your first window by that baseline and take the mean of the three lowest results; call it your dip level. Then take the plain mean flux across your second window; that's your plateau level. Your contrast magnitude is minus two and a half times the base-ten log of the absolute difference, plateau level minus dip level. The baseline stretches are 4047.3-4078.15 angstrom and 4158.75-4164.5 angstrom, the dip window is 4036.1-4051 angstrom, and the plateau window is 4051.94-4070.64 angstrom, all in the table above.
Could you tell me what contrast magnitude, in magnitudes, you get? -3.40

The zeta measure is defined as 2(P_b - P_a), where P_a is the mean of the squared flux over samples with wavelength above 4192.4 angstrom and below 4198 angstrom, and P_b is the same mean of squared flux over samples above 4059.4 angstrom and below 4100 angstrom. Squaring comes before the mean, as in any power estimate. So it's 235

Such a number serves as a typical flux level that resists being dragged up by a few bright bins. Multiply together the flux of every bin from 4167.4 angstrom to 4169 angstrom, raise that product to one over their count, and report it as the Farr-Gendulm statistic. 22.4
